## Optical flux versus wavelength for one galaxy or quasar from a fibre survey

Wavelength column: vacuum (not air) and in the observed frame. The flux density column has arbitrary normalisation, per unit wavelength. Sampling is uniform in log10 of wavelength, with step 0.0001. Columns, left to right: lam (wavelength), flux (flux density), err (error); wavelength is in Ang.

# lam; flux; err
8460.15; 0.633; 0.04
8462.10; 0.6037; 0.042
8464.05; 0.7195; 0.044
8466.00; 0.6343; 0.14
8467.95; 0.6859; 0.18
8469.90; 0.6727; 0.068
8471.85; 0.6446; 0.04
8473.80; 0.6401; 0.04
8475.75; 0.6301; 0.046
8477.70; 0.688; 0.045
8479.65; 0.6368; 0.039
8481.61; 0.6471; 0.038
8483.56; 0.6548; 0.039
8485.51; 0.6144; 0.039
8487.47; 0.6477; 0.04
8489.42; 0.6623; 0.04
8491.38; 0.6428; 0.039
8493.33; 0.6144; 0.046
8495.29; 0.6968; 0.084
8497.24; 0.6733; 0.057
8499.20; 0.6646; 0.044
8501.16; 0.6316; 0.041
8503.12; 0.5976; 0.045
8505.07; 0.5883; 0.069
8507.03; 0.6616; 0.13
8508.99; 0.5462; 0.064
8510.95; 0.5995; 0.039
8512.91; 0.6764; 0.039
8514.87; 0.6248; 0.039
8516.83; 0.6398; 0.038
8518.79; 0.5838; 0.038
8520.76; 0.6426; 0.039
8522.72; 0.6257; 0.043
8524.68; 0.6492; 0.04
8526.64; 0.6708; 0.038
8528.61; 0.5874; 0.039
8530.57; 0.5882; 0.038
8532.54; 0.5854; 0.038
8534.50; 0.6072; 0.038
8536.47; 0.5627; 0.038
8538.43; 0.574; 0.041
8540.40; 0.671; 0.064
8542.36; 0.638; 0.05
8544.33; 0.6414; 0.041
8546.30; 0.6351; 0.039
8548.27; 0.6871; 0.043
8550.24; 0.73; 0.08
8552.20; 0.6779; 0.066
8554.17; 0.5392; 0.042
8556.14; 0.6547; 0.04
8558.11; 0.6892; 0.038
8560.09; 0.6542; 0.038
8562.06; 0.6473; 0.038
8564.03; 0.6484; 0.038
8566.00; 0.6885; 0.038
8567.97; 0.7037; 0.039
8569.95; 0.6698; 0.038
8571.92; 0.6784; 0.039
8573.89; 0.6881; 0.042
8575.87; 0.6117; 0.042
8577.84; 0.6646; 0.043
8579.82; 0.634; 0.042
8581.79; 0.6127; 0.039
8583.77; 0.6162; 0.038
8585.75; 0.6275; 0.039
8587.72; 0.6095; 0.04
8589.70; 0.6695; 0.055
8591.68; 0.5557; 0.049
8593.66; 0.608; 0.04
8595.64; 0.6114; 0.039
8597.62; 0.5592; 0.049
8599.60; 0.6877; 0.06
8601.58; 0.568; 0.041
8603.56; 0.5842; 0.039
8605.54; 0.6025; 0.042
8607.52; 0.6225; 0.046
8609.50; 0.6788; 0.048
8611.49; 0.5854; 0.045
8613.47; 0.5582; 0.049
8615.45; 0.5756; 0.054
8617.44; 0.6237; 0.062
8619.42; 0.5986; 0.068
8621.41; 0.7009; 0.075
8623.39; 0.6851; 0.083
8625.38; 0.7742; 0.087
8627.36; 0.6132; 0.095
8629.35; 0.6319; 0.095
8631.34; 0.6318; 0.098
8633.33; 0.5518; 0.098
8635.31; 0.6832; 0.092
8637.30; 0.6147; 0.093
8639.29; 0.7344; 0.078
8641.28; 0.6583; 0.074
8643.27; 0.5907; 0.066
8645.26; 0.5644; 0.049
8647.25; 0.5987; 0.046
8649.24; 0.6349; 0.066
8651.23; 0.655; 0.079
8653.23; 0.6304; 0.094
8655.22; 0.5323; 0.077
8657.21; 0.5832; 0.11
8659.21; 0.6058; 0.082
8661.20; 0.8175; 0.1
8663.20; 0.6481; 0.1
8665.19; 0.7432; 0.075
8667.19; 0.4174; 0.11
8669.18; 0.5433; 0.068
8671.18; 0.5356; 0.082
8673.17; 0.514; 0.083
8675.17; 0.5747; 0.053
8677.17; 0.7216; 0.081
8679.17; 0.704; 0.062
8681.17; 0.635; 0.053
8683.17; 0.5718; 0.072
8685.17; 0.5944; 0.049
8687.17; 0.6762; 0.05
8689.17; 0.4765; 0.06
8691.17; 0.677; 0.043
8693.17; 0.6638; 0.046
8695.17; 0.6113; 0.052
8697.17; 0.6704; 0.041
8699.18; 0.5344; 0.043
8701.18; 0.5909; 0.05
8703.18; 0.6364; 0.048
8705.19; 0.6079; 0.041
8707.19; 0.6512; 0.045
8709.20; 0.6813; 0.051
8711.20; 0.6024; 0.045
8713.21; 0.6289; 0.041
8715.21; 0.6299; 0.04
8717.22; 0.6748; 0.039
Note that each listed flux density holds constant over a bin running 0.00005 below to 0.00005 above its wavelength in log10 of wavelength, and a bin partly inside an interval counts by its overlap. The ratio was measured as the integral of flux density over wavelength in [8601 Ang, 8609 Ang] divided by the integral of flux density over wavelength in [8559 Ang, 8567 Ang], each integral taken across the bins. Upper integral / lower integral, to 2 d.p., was 0.91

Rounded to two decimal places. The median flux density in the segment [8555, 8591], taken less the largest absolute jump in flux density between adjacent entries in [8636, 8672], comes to 0.33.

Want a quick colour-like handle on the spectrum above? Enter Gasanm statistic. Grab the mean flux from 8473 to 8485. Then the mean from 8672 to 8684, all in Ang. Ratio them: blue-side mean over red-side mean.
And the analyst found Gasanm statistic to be 1.05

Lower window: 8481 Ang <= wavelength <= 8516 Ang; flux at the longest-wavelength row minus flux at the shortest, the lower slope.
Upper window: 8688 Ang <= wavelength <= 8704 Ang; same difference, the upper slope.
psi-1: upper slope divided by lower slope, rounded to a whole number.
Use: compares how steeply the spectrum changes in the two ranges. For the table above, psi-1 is -7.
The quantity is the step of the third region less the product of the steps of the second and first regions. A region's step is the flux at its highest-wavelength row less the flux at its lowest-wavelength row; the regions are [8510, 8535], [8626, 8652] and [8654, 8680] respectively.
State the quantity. 0.17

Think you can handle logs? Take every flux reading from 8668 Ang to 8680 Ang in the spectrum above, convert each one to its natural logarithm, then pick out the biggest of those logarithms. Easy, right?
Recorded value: -0.326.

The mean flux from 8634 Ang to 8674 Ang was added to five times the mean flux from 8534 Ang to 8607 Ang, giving 3.792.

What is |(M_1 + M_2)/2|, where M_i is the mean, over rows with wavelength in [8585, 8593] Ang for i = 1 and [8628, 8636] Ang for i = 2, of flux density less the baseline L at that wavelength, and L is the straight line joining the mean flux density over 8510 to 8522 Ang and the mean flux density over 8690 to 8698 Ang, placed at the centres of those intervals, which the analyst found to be 0.022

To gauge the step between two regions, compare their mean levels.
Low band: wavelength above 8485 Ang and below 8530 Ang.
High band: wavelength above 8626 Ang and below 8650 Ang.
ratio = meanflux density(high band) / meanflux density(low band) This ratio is 0.99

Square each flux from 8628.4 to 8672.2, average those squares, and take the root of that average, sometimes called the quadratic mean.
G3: 0.624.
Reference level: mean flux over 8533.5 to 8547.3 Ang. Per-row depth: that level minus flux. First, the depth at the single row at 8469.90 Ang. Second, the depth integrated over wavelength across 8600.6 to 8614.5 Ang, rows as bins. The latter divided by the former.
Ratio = -5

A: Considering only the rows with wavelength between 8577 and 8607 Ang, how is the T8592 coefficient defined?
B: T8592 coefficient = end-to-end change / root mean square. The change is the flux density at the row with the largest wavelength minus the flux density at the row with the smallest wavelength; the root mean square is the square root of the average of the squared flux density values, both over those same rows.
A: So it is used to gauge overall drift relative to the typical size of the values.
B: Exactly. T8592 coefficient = -0.10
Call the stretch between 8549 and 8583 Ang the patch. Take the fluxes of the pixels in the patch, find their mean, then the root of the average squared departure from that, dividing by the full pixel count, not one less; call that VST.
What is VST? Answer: 0.042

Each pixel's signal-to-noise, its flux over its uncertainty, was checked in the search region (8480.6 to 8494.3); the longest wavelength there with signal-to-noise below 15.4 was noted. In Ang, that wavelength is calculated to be 8493.33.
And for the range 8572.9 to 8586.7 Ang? 8579.82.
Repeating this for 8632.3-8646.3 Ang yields 8645.26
